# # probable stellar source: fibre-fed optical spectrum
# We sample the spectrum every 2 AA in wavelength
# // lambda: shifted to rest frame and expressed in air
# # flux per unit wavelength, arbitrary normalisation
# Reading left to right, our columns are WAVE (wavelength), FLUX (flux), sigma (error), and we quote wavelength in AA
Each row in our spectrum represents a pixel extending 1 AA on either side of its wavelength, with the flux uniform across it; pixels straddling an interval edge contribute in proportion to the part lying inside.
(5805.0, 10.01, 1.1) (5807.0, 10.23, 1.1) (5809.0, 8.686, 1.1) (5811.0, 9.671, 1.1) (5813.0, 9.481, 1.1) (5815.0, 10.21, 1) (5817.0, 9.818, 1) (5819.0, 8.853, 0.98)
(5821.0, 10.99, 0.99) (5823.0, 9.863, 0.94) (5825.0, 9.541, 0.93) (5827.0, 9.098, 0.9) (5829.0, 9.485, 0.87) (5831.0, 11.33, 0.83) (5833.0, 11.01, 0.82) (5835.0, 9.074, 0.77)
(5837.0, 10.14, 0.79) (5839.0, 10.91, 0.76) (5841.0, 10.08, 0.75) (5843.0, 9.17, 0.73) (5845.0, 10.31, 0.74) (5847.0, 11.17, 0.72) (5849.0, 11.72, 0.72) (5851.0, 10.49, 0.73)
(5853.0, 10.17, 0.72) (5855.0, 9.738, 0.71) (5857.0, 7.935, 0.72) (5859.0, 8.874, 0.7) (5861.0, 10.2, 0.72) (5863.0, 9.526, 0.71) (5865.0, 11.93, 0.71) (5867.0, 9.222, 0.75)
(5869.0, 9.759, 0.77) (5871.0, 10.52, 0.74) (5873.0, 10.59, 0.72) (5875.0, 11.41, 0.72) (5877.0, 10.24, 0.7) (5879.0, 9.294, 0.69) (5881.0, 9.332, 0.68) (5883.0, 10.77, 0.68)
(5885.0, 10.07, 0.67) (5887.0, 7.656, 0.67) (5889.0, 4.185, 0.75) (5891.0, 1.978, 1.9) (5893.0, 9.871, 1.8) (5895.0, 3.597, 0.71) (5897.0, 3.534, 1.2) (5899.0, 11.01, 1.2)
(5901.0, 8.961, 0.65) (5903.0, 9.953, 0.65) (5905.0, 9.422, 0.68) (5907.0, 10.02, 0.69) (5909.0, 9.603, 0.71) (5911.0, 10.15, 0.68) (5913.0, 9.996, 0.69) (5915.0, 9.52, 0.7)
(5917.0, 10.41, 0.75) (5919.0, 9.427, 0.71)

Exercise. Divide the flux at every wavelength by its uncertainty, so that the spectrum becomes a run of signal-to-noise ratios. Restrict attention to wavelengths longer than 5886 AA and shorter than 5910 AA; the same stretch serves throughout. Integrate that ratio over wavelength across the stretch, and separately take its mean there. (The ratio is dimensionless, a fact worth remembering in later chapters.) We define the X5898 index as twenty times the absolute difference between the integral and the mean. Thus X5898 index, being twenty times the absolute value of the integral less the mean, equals 4283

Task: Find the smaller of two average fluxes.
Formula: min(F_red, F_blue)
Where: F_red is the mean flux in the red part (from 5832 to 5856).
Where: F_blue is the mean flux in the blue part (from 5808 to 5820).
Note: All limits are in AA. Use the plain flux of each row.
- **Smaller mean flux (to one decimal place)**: 9.5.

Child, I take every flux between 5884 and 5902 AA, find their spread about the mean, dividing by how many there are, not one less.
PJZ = 3.2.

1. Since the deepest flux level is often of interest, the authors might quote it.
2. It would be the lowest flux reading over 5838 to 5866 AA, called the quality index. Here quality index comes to 7.935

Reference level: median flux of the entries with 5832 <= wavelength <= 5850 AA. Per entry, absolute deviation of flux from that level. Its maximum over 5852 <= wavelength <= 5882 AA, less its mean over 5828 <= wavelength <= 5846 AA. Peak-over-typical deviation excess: 2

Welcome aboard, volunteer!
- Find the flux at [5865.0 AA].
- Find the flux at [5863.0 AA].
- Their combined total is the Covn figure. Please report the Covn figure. 21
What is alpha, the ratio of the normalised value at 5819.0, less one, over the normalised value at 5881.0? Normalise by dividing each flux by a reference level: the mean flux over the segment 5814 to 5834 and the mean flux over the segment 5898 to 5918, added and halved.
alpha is -0.12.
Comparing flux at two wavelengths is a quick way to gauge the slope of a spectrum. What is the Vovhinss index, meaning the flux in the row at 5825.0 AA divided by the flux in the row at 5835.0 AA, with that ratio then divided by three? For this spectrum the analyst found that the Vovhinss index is 0.35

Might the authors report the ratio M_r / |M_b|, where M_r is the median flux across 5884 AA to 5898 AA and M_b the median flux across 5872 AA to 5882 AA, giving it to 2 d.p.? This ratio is 0.41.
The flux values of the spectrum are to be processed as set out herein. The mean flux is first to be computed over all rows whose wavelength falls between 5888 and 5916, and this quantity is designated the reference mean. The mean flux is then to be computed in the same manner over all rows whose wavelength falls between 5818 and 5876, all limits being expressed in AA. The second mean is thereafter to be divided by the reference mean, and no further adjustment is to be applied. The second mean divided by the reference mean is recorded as 1.27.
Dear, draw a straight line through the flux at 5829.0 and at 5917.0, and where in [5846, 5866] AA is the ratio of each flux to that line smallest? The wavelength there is 5857.0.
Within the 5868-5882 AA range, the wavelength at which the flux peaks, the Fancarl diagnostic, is 5875.0 AA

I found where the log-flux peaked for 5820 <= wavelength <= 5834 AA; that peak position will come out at 5831.0 AA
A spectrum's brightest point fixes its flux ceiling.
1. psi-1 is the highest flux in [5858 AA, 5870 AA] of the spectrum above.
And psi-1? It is 11.93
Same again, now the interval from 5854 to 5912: 11.93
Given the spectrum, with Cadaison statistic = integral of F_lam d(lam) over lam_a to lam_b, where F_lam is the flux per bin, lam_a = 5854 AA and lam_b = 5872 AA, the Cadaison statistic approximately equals 175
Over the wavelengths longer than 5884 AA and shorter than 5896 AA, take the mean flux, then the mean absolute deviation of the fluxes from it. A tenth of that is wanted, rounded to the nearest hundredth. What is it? 0.30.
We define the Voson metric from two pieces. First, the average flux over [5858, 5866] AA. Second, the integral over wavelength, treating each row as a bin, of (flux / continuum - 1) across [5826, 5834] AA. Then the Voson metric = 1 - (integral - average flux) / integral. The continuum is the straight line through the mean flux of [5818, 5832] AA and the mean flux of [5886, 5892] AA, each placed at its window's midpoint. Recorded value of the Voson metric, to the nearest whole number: 15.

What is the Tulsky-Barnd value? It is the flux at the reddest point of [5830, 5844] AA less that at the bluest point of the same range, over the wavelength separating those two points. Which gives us -0.18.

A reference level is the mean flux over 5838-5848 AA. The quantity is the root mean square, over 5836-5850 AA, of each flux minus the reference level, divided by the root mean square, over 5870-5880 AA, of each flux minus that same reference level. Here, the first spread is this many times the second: 1.16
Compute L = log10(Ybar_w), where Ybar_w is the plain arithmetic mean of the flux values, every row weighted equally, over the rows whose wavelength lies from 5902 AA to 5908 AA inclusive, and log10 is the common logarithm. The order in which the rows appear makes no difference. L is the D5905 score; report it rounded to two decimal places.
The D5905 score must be 0.99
